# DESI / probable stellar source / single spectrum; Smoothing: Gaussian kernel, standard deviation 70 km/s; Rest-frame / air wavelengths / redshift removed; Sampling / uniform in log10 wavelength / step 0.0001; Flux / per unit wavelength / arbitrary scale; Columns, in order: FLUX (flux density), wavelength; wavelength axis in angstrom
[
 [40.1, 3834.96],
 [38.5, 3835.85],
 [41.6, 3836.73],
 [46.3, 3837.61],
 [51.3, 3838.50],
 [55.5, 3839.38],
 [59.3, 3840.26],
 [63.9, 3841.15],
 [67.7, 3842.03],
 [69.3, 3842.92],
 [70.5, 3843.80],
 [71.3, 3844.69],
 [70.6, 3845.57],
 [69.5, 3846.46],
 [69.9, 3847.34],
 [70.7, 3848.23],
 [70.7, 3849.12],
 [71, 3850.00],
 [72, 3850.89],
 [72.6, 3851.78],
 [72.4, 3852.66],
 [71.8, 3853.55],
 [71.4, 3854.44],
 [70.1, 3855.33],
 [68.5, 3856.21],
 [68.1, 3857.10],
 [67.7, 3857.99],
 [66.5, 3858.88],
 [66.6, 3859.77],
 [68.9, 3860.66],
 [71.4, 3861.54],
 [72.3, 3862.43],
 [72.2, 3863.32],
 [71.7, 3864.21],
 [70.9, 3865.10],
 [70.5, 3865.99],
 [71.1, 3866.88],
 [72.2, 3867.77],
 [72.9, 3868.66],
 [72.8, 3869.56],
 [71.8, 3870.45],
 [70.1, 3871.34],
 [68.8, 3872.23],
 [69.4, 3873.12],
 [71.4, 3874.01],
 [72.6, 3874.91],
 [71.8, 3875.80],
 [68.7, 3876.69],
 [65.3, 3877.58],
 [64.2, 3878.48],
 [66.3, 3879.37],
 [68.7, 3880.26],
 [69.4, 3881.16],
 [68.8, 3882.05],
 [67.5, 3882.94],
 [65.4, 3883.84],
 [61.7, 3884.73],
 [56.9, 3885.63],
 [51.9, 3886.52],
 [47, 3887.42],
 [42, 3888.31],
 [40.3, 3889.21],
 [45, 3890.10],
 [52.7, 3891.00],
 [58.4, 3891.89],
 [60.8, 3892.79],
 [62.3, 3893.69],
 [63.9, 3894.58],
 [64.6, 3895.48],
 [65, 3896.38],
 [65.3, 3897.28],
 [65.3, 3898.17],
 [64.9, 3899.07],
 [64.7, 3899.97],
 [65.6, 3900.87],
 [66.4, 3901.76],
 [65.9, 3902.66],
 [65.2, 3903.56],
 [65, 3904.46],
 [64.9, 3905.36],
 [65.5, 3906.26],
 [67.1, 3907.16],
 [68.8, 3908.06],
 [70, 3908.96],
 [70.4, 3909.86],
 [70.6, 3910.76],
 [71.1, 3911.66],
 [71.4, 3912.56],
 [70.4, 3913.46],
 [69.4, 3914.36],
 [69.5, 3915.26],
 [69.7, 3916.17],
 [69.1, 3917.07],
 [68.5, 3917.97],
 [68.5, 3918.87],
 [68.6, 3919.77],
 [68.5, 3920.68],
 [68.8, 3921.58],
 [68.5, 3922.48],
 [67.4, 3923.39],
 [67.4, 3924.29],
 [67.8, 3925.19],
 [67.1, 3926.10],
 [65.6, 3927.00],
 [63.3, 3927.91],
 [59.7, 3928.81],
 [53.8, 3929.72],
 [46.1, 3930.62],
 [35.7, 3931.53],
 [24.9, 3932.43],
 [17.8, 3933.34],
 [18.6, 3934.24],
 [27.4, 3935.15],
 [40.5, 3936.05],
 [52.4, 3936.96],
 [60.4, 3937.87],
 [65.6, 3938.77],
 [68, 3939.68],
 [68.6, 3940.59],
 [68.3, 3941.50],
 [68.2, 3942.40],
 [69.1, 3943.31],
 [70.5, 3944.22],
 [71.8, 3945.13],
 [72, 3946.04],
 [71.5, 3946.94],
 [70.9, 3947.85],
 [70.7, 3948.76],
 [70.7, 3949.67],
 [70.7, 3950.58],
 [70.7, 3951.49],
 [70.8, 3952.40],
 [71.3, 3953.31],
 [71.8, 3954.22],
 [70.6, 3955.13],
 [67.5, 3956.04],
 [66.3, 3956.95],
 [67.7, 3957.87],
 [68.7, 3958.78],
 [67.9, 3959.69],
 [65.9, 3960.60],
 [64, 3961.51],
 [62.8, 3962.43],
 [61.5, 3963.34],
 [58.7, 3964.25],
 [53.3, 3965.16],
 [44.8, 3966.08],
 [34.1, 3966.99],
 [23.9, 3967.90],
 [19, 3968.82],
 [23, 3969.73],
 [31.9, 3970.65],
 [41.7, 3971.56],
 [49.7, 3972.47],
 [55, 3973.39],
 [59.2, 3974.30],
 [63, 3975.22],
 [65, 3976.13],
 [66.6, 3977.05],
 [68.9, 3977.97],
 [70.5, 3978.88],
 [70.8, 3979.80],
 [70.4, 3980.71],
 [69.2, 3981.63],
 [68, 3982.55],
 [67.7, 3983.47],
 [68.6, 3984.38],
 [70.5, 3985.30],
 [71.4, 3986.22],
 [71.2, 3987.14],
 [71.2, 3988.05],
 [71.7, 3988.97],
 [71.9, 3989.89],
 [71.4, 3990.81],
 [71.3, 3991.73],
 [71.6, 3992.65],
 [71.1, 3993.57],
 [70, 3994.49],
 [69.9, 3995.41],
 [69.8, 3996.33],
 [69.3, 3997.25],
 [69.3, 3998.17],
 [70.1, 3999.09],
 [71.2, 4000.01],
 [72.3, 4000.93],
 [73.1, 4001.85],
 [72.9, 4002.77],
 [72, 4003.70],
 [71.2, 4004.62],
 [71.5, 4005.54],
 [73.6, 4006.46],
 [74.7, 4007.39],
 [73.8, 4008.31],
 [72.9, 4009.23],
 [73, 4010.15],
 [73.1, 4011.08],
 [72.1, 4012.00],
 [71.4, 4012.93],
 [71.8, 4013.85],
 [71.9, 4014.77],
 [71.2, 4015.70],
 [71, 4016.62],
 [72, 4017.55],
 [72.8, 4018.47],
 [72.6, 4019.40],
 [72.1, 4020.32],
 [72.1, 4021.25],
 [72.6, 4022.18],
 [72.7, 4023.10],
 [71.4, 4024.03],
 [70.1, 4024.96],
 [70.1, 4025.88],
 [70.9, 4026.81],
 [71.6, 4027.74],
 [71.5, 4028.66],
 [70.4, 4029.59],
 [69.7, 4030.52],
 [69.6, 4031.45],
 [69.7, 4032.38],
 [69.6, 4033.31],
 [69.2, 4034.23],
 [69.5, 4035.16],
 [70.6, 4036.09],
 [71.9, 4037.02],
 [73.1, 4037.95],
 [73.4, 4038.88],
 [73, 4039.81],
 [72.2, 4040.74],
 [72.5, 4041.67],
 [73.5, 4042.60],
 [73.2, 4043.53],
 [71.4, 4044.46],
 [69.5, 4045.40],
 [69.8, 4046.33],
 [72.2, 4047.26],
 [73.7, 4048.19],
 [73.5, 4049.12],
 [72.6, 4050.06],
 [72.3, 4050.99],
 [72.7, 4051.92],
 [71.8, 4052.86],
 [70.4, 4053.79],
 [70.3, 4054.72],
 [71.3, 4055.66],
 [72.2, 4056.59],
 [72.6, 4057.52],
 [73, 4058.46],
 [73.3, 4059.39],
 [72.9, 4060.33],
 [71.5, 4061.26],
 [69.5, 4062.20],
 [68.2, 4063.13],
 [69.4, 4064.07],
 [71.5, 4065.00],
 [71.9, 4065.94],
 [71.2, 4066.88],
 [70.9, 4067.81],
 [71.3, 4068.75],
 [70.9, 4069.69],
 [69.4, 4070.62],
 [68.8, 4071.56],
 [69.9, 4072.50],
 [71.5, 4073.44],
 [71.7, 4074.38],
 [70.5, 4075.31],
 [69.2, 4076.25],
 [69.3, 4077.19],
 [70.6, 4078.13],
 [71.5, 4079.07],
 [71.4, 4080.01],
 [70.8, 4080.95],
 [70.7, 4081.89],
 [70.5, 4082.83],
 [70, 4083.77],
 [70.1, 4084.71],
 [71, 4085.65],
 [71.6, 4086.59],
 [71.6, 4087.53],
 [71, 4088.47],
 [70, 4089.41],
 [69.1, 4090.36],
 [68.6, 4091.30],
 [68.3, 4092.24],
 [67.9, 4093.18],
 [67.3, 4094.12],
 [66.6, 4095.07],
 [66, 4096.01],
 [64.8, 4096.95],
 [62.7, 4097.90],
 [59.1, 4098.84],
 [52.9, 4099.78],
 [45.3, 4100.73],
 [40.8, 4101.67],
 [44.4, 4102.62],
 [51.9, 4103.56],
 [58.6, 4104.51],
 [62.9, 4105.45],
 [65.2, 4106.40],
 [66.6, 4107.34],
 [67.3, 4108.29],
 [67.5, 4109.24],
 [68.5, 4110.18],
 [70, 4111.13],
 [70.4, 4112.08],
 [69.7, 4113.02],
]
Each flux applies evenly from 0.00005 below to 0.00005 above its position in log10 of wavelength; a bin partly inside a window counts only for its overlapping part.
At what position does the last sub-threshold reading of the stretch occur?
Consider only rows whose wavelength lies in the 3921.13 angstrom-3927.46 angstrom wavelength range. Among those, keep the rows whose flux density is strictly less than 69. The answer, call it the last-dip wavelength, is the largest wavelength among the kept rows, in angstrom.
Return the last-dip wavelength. 3927.00 angstrom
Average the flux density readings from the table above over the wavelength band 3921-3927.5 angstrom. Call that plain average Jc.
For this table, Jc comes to 67.5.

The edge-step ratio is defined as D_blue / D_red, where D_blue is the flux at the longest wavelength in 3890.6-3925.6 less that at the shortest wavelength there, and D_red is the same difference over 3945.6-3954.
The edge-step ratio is -22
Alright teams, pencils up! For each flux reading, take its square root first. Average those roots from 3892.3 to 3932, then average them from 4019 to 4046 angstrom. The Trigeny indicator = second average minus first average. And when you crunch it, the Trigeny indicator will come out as 0.37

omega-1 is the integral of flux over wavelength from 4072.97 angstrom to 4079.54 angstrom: 464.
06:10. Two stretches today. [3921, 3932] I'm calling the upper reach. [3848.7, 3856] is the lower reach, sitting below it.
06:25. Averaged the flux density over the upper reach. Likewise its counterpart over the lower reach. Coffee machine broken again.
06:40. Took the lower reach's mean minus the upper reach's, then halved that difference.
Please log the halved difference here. 5.3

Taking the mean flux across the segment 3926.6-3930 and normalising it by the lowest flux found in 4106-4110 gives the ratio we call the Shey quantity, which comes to 0.93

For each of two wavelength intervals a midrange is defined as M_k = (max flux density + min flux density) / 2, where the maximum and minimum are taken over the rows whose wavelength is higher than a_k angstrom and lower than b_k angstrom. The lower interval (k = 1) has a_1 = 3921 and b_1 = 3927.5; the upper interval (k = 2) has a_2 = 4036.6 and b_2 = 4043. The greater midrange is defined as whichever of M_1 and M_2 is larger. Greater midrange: 72.7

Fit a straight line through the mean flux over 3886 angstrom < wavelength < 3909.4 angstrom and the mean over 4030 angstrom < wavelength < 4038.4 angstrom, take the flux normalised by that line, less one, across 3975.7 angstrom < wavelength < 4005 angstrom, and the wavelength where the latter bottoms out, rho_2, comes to 3976.13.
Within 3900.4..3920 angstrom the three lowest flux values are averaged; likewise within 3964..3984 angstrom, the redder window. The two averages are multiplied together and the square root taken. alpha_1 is 38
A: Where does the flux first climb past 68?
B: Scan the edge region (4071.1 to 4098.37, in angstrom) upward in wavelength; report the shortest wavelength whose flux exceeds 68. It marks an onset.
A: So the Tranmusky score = 4071.56 angstrom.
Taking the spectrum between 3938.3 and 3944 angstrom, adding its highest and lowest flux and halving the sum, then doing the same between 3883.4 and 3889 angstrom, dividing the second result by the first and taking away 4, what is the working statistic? -3.20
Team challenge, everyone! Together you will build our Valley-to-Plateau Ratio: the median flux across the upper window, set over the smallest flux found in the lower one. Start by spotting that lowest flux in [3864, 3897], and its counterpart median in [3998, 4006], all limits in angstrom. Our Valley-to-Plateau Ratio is 1.77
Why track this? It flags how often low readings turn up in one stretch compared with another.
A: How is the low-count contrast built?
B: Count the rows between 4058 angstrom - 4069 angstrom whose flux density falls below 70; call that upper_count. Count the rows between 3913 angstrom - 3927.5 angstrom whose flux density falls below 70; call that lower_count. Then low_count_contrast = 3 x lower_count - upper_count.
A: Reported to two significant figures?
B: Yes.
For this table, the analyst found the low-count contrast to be 42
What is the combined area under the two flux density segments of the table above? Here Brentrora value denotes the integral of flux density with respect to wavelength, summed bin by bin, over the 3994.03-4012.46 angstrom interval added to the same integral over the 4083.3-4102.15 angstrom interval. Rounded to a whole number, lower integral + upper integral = 2543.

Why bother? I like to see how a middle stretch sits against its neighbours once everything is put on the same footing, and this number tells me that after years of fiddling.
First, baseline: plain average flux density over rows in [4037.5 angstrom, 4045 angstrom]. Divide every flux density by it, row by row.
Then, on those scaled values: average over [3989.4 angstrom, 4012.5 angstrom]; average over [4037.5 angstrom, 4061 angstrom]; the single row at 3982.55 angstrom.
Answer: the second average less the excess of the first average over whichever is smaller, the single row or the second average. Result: 0.94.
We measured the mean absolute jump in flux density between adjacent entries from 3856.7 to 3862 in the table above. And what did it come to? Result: 1.3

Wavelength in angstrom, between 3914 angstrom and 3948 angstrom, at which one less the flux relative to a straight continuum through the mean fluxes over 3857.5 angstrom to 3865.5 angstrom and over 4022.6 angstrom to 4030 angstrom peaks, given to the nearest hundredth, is 3933.34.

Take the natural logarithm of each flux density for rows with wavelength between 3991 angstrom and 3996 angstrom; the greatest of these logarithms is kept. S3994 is 4.27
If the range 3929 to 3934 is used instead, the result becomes 3.99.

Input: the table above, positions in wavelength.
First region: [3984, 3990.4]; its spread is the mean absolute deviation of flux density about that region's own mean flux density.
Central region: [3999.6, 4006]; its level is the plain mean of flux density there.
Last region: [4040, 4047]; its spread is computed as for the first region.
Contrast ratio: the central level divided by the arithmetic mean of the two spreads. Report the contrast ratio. 70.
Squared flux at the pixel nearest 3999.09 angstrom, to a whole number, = 4914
